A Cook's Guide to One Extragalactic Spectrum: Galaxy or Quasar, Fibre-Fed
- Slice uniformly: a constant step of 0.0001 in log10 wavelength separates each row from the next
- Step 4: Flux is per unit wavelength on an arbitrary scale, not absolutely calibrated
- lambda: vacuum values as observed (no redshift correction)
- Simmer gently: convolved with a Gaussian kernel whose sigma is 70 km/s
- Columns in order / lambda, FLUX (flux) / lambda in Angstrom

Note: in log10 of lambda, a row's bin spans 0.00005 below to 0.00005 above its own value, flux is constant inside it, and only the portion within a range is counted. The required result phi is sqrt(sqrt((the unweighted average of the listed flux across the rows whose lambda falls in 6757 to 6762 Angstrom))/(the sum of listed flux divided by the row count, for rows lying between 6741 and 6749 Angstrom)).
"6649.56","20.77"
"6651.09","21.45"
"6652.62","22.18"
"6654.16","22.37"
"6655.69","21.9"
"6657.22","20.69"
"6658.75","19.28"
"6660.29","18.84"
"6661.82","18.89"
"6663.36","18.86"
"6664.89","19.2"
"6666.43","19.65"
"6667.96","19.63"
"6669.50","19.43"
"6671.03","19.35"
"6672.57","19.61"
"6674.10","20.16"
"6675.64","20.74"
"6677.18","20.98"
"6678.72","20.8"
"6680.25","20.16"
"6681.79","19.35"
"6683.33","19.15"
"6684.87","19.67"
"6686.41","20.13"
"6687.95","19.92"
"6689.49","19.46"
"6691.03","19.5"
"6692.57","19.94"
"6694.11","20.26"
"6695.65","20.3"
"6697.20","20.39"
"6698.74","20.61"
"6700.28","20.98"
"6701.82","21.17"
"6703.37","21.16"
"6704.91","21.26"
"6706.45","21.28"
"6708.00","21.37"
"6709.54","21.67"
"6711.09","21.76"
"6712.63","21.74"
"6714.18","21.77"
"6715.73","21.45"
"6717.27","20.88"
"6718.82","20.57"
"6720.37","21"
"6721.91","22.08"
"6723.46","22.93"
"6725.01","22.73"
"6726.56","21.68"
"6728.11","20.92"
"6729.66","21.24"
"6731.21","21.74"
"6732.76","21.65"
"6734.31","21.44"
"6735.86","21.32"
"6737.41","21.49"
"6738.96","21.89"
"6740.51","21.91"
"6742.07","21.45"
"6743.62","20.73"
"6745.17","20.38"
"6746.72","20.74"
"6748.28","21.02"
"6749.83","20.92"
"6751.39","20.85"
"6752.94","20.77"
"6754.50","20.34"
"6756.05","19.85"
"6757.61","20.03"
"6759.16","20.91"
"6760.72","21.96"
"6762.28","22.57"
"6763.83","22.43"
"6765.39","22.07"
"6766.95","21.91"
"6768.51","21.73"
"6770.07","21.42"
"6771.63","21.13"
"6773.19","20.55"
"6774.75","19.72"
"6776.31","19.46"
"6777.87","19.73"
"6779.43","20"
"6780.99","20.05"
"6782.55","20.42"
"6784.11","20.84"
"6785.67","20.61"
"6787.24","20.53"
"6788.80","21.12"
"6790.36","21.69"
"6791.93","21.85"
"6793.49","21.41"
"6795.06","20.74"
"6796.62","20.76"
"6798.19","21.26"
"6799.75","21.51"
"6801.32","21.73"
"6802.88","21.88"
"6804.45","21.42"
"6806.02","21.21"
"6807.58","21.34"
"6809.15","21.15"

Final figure 0.468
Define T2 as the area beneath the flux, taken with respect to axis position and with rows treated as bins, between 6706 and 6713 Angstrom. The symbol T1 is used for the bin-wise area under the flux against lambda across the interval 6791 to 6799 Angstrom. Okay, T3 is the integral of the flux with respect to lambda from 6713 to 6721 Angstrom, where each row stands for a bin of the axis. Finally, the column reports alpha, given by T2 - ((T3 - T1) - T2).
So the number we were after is 302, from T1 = 170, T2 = 151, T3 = 169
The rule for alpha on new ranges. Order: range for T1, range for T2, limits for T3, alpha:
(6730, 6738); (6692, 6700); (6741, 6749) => 331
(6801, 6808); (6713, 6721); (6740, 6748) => 321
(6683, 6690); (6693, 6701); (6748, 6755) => 320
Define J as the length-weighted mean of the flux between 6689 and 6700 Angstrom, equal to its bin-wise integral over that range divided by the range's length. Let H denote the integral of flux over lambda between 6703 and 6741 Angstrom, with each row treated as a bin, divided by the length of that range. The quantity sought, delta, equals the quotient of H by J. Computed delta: 1.07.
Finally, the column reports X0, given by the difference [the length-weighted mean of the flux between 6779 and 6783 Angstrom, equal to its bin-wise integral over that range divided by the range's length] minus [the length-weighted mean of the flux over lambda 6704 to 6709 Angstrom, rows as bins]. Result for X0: -1.2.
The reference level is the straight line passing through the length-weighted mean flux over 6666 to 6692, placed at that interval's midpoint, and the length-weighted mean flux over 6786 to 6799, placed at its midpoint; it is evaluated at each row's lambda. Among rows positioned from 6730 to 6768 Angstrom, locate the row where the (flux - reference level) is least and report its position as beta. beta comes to 6756.05 Angstrom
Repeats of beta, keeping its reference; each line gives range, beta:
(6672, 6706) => 6683.33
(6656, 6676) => 6663.36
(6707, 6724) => 6718.82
